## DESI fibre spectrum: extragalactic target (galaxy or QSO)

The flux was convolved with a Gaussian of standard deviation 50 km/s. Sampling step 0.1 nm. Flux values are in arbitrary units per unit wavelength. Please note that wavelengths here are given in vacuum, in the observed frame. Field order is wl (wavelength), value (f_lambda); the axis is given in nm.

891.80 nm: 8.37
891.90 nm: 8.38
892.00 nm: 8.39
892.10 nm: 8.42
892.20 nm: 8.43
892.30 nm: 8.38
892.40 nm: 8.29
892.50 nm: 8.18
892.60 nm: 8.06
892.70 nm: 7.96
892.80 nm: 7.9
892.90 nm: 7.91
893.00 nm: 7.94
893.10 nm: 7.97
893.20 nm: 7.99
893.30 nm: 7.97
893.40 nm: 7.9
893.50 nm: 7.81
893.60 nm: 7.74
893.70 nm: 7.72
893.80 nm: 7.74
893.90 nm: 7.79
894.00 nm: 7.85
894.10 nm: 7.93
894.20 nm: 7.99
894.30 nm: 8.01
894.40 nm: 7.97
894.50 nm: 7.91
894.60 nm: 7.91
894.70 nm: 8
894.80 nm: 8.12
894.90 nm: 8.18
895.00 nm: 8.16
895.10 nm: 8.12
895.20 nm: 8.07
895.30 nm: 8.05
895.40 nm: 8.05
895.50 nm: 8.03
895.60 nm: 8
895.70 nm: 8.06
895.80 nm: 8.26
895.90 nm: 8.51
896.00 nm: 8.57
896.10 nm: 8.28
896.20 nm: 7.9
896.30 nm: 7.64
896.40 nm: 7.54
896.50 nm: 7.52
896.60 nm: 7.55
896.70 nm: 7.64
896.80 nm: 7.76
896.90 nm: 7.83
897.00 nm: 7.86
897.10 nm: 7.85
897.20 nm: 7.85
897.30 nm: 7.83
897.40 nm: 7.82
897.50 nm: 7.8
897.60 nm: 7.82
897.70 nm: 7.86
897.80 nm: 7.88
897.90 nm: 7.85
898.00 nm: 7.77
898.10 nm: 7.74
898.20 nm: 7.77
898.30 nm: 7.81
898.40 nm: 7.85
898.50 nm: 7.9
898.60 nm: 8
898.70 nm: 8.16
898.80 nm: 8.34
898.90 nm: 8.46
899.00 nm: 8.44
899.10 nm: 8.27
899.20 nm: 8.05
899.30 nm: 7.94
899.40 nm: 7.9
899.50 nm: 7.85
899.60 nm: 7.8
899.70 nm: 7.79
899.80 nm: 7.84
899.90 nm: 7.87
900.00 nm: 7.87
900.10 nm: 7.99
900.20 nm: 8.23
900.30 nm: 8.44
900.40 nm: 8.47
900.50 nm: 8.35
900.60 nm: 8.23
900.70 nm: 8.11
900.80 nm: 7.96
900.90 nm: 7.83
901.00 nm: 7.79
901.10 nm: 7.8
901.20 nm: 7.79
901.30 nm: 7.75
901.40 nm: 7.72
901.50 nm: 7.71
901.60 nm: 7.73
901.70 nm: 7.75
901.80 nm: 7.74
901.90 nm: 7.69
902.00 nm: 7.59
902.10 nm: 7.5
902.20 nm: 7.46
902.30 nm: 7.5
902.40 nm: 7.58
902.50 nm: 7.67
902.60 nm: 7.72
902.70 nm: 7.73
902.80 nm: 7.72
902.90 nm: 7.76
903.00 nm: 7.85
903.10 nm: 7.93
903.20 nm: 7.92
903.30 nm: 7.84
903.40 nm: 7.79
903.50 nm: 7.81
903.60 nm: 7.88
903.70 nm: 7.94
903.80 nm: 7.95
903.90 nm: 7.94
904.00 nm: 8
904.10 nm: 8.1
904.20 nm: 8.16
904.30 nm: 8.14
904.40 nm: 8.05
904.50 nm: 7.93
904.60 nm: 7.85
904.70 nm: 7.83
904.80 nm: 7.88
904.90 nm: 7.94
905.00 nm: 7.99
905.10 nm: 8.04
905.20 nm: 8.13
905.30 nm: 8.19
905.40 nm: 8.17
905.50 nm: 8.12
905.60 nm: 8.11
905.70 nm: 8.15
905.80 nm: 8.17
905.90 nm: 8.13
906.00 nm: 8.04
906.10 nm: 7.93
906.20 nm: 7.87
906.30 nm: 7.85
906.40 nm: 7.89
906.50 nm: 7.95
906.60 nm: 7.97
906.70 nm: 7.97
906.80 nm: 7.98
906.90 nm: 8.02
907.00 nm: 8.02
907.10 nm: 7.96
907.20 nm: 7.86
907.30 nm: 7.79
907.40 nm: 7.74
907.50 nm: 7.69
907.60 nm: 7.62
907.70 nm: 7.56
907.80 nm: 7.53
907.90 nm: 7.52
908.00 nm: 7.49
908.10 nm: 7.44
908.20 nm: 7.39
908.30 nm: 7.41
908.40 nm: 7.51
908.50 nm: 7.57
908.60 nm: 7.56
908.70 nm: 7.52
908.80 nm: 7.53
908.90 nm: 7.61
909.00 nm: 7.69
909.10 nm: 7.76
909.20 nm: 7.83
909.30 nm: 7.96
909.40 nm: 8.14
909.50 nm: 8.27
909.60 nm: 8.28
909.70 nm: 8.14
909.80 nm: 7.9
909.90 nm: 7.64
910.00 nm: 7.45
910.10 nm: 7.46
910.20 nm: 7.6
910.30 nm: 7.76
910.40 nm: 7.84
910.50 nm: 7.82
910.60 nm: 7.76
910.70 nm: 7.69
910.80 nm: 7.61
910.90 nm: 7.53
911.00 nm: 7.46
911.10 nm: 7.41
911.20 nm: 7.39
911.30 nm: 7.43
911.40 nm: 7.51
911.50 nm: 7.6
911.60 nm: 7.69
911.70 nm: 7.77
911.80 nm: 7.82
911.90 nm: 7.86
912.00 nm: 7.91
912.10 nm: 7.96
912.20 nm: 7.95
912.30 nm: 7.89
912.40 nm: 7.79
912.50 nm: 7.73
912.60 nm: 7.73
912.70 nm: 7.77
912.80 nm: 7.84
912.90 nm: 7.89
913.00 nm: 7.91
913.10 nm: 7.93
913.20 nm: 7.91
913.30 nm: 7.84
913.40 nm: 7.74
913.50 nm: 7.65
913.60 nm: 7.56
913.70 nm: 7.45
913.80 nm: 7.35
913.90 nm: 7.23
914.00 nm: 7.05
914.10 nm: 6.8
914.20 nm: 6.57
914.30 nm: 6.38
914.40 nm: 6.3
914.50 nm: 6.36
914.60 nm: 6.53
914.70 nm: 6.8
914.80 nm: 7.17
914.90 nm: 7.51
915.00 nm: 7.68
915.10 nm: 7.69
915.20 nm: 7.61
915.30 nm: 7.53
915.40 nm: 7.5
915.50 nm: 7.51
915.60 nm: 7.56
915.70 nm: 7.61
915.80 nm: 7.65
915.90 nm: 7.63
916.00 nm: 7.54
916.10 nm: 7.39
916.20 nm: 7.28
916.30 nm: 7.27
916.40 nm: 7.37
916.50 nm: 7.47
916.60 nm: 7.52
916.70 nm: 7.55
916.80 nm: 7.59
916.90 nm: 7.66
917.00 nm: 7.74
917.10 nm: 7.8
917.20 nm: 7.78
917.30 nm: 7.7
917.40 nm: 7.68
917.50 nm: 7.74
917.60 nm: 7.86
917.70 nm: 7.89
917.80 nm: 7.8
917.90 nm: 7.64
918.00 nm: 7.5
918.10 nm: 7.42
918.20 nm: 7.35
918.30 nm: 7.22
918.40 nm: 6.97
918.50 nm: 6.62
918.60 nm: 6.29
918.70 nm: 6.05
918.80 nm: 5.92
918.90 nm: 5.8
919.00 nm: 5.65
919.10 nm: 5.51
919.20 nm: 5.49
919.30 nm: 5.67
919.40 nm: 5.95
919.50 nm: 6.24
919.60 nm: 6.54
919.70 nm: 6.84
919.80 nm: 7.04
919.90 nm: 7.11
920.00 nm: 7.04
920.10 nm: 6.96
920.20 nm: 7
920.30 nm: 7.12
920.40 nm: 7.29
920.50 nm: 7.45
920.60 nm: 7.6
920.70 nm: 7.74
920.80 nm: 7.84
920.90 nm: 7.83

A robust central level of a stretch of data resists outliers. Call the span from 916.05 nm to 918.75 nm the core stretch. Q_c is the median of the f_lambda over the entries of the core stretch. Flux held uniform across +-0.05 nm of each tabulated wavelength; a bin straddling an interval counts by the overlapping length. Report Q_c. 7.52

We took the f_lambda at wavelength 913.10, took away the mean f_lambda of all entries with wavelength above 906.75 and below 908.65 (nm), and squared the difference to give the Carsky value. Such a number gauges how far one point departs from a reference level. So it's 0.07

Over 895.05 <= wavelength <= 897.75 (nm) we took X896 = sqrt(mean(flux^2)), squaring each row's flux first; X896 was 7.93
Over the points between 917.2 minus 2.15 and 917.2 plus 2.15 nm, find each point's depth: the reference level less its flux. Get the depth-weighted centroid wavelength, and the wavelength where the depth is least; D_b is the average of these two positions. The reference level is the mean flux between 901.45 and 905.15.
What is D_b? 917.95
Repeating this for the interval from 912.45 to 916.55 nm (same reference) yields 913.93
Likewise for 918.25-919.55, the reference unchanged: 918.64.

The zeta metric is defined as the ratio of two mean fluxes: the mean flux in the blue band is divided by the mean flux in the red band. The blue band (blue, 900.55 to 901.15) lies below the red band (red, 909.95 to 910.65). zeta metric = 1.04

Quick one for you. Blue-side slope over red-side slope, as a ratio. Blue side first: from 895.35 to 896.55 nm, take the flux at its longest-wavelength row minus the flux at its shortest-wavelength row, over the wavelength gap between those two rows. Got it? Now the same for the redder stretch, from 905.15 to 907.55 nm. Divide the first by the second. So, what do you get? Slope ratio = 2.52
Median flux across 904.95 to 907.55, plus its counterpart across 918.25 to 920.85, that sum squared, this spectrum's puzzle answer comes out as 222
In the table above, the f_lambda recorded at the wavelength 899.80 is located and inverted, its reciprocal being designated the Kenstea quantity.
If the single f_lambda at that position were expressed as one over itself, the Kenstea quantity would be 0.128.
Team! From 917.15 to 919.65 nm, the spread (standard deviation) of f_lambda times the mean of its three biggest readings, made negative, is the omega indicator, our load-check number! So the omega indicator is -7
